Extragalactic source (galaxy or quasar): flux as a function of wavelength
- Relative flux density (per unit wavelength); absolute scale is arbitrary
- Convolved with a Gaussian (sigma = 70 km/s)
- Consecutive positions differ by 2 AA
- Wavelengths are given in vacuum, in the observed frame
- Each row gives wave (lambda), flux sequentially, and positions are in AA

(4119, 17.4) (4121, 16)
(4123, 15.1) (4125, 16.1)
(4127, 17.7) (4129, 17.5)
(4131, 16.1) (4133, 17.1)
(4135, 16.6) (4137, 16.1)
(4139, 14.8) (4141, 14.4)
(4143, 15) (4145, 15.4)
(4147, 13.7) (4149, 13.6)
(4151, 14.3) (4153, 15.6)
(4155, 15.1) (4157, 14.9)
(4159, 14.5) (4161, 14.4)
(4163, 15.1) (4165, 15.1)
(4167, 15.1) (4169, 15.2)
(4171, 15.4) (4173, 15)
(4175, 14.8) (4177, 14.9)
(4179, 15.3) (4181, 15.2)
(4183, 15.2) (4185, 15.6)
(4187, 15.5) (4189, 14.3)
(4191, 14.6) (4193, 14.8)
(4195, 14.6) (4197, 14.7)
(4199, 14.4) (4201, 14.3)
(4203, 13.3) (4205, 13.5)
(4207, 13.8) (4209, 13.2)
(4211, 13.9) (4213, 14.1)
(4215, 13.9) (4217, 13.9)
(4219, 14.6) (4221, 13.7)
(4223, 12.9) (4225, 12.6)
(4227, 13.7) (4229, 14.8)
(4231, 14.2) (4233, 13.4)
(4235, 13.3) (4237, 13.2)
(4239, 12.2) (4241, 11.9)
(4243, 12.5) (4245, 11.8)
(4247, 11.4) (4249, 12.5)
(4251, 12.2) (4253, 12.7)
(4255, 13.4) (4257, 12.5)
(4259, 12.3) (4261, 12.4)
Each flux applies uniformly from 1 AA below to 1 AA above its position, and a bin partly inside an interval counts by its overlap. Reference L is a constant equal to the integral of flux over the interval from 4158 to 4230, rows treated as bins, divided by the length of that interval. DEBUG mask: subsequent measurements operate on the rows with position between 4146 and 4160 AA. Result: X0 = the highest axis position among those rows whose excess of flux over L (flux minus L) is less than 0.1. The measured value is 4159 AA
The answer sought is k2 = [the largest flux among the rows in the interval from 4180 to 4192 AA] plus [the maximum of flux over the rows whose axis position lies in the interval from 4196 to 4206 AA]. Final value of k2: 30.3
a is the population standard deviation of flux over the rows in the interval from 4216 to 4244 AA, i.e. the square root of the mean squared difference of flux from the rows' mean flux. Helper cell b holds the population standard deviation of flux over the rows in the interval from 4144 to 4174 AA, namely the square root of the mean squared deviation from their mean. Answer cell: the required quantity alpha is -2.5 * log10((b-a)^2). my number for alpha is 2.9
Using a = 0.84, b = 0.58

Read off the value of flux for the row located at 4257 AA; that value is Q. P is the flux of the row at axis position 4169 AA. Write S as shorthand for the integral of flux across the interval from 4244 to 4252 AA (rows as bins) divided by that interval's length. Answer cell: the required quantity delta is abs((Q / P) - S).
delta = 11.2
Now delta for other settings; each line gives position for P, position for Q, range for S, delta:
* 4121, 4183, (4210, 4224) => 12.9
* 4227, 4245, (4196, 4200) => 13.7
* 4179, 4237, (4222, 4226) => 11.9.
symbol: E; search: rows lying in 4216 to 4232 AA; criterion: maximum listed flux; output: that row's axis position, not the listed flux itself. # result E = 4229 AA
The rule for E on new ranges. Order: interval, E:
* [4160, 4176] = 4171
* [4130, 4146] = 4133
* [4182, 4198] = 4185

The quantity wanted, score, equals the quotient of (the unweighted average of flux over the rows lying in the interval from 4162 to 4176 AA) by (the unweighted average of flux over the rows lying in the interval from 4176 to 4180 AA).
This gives 1.00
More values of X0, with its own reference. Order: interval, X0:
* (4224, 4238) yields 4237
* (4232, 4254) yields 4253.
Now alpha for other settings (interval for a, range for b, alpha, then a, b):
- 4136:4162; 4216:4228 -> 7.7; 0.69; 0.66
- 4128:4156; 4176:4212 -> 1.8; 1.16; 0.72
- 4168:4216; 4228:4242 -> 2.9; 0.69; 0.94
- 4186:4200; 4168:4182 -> 4.0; 0.36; 0.20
